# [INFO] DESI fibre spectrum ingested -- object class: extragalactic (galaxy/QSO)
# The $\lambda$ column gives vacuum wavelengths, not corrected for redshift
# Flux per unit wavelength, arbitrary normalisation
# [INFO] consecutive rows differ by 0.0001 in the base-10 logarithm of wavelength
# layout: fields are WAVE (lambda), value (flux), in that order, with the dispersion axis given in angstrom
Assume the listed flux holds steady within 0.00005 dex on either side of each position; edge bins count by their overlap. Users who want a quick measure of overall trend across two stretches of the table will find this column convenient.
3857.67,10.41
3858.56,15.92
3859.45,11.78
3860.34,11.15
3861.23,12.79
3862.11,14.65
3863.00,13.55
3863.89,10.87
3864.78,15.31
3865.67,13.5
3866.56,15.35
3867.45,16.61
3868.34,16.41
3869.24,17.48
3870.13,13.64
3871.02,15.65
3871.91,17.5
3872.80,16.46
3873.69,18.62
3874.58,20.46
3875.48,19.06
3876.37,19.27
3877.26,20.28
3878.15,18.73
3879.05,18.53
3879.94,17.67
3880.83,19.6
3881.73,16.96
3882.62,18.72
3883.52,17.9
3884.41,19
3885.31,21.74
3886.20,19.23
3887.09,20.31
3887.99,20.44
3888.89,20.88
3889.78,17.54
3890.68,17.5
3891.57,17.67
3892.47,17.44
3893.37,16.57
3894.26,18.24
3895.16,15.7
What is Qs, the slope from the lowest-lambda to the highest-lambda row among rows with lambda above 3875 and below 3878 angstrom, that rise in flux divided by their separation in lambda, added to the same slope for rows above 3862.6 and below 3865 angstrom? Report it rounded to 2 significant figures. 1.7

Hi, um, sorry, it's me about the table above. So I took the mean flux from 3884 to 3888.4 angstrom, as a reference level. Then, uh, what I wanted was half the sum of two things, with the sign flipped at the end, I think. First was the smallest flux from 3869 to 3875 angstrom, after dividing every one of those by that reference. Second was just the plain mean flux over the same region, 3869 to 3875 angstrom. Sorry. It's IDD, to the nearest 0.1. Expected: -8.9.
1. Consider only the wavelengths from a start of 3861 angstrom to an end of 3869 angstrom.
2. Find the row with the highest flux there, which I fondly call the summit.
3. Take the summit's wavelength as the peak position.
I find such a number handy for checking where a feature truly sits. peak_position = 3867.45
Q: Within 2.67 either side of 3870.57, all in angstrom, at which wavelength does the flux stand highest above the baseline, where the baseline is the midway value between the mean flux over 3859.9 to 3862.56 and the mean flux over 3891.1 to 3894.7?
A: 3871.91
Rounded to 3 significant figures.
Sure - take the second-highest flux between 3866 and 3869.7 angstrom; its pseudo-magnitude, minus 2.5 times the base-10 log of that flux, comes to -3.05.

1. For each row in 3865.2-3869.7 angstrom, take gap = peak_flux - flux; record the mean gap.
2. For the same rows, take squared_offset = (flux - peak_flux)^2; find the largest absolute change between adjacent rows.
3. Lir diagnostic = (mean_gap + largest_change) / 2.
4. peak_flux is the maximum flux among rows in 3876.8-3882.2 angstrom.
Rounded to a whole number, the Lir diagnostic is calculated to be 13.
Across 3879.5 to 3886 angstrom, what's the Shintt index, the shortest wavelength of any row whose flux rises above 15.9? 3879.94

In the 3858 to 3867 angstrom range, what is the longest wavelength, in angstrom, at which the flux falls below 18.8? 3866.56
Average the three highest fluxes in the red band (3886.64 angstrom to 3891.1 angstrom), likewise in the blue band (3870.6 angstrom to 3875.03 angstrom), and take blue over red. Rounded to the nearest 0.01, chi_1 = 0.92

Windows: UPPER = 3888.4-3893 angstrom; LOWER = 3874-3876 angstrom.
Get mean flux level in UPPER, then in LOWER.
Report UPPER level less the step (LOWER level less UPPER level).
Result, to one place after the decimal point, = 16.7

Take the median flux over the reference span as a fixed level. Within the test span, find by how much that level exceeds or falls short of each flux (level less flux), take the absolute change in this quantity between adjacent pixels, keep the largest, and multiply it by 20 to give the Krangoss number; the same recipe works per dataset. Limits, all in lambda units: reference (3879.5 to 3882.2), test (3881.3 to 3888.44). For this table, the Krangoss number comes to 55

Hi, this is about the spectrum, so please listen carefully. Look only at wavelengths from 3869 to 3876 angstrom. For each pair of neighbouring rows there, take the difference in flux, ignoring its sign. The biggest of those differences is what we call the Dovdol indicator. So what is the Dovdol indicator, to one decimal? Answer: 3.8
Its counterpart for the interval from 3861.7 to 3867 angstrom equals 4.4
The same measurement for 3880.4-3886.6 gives 2.7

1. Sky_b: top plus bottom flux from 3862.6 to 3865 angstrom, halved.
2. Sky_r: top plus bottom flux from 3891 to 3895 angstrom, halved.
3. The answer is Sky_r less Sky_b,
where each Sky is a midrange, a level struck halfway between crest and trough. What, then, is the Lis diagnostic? 4.3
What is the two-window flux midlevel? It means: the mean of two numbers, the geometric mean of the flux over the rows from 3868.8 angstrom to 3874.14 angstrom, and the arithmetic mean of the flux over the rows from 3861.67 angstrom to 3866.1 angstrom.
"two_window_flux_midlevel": 15.0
